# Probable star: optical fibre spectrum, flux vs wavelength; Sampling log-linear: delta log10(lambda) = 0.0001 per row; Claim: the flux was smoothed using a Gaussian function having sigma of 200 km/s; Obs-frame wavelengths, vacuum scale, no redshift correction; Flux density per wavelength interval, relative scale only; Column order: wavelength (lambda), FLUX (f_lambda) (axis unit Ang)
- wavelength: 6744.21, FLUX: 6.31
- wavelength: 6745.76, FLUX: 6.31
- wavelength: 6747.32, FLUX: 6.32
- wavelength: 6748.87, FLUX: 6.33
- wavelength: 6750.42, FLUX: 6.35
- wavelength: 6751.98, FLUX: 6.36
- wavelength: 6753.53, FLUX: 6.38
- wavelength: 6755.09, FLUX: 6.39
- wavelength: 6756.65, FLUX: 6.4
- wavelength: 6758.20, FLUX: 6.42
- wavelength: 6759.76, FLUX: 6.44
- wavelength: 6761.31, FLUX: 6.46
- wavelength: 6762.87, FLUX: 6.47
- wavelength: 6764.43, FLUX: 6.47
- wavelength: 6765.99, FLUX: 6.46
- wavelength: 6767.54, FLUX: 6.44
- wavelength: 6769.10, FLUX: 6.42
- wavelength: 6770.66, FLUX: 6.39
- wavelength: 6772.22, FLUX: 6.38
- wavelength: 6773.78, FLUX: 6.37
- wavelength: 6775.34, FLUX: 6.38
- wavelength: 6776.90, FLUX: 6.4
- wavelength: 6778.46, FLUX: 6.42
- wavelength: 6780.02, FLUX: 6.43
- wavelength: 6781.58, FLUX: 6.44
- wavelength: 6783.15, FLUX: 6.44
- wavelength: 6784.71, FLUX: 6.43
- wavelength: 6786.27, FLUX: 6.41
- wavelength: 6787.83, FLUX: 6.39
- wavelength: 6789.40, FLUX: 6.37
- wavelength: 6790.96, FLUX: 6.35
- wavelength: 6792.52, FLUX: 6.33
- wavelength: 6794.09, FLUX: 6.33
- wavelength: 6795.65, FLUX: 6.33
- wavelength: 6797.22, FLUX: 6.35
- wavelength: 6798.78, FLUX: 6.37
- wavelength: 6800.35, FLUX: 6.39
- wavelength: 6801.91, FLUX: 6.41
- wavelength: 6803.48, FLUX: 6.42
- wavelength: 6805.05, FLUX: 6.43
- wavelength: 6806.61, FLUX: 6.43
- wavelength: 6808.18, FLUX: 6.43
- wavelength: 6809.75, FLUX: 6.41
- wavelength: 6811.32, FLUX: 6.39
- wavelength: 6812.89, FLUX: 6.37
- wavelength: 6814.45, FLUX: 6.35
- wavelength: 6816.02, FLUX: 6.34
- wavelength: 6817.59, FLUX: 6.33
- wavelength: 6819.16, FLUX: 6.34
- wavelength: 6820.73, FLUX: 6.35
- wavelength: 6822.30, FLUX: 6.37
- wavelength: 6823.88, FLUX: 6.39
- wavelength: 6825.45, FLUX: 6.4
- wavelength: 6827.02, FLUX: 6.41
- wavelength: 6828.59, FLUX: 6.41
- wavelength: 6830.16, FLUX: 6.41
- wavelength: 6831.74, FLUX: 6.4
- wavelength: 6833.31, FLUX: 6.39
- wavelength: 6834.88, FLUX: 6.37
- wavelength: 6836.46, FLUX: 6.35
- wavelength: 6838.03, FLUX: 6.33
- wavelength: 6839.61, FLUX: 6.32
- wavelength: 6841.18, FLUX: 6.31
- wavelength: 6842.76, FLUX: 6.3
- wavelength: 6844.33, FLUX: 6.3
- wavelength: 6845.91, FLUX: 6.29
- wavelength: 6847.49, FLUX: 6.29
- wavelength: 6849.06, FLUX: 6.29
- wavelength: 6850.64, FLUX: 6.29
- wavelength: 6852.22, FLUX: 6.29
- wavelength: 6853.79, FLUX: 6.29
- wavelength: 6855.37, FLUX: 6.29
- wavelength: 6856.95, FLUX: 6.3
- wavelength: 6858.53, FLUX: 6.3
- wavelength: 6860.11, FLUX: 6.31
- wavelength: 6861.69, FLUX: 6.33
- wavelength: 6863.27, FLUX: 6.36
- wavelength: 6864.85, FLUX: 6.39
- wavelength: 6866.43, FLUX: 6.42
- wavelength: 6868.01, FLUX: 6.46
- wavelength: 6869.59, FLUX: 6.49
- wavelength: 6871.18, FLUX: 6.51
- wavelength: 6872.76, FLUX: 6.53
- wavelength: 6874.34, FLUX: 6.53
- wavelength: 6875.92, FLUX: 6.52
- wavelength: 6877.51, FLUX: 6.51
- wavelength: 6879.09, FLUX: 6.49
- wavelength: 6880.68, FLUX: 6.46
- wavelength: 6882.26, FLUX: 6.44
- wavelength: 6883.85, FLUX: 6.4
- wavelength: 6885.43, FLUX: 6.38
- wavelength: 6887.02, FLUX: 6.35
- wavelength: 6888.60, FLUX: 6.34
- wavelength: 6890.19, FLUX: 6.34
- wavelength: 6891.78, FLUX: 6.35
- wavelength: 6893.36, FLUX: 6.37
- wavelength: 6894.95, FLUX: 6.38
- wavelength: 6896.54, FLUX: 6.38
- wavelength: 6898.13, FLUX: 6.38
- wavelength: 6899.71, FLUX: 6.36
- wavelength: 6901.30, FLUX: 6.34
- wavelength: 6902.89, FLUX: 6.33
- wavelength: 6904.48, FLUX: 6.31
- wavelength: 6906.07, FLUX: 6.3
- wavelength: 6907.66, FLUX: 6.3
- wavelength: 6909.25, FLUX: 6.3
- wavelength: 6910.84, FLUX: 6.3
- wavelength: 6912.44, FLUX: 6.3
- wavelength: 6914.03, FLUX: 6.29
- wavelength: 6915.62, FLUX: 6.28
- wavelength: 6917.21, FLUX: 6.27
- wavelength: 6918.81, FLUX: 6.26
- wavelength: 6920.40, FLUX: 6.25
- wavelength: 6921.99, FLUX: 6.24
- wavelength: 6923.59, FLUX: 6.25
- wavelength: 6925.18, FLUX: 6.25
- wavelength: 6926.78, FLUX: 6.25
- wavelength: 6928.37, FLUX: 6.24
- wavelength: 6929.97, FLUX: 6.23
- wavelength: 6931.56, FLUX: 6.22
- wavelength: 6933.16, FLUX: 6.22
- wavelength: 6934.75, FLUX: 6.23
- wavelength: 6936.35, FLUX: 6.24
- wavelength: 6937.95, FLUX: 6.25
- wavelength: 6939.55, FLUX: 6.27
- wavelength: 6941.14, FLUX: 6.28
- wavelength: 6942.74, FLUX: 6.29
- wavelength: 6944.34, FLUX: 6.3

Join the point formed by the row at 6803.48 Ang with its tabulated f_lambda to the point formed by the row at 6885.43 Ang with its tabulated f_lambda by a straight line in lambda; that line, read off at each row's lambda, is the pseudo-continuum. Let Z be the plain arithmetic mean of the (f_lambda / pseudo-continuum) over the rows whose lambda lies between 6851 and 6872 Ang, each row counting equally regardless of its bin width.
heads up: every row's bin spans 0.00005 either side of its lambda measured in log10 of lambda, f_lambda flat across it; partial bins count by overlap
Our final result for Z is 0.996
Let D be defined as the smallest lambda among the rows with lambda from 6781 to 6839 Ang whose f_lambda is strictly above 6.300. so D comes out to 6781.58 Ang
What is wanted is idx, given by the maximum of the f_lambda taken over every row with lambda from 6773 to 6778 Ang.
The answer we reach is 6.4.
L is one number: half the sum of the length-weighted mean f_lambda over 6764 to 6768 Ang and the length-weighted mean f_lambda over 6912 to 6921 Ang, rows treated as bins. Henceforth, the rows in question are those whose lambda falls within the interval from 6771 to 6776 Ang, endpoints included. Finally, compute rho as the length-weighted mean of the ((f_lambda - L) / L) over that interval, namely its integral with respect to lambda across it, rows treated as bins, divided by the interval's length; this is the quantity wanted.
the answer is 0.001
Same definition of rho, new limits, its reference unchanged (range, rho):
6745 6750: -0.008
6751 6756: 0.001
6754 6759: 0.005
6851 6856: -0.013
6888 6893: -0.004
